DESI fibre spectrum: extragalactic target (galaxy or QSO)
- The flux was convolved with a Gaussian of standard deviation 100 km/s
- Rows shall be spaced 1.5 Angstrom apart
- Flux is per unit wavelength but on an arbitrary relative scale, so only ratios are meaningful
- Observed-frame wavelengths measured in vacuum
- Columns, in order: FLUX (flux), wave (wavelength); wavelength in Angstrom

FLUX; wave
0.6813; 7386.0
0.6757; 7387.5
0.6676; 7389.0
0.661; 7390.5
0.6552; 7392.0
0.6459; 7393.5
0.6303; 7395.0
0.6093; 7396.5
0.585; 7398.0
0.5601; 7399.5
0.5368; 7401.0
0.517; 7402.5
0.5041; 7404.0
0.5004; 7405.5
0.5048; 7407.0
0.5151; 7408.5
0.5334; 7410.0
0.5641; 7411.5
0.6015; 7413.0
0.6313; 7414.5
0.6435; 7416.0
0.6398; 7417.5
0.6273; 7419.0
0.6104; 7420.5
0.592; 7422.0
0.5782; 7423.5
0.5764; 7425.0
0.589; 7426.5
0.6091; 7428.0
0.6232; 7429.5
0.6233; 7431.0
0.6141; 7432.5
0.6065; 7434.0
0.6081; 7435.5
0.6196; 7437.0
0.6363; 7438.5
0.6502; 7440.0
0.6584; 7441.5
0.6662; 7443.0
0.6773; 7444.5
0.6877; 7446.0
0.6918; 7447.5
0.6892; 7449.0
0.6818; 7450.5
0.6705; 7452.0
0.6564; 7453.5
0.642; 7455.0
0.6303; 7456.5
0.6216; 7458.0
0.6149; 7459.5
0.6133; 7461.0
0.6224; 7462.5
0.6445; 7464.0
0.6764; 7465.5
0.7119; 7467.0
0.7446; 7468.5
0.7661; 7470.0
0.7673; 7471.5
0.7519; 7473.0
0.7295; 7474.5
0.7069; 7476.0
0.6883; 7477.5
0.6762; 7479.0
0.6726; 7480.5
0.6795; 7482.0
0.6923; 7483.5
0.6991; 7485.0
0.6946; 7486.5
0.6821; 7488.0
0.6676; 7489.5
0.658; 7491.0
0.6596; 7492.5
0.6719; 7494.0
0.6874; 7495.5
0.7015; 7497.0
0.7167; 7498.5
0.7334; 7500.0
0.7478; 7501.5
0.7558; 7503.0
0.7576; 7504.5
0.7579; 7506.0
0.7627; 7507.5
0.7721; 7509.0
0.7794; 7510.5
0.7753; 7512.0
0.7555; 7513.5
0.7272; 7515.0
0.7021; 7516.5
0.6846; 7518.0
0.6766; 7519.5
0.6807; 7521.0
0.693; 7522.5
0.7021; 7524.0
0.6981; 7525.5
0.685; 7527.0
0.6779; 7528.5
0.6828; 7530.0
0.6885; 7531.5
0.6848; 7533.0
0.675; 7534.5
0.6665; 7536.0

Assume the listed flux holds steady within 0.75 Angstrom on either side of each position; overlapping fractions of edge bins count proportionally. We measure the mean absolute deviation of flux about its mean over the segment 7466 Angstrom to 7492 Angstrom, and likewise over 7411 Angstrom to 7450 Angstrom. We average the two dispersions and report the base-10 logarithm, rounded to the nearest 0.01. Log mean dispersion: -1.55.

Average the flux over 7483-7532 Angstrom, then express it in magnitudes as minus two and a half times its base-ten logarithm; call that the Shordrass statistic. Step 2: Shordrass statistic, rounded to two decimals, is 0.37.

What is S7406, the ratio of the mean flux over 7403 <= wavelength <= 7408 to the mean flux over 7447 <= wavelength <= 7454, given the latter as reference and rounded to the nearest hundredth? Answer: 0.74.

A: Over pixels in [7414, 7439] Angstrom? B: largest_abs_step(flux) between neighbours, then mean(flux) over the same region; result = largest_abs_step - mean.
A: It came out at -0.593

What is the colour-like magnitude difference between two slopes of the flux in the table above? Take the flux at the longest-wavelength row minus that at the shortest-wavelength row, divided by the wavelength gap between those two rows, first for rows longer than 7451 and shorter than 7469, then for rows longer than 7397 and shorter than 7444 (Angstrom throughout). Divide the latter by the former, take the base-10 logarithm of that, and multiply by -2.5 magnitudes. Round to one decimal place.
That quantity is 1.0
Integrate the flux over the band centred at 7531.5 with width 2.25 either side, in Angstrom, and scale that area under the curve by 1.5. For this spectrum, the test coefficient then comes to 4.6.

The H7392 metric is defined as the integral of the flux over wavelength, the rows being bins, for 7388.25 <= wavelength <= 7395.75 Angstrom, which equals 4.89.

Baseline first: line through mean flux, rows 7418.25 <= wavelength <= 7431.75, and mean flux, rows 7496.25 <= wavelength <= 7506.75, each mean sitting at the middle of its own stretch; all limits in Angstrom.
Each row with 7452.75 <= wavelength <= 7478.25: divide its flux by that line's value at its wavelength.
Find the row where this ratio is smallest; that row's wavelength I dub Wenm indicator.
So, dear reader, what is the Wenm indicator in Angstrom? 7461.0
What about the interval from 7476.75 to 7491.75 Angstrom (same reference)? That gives 7491.0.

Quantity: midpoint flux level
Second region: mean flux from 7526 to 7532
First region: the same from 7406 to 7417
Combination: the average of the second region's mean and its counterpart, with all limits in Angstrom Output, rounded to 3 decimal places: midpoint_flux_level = 0.627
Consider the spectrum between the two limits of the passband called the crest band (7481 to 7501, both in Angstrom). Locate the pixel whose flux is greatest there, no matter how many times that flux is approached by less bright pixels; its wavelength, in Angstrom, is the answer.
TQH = 7500.0 Angstrom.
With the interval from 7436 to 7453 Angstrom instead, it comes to 7447.5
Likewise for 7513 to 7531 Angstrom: 7513.5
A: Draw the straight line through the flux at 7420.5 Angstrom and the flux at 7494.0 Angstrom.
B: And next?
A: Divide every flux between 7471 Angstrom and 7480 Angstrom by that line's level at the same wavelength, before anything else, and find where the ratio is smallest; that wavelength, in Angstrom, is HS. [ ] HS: 7479.0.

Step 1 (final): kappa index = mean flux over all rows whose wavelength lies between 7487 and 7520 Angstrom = 0.720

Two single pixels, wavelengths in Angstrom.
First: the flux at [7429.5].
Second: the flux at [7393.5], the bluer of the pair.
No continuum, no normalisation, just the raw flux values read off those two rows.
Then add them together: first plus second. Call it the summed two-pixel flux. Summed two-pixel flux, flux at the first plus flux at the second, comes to 1.27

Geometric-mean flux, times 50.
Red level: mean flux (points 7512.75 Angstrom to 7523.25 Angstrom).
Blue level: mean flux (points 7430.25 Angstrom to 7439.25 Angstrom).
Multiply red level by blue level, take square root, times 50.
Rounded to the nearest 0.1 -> 33.0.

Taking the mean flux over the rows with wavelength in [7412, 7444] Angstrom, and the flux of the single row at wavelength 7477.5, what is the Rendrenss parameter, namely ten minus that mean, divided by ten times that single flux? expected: 1.363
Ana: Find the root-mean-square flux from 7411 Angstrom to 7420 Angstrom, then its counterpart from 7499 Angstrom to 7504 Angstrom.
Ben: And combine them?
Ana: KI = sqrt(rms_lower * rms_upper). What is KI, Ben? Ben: 0.679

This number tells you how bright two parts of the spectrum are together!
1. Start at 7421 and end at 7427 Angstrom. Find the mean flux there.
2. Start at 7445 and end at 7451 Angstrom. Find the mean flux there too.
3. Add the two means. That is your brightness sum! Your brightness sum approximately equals 1.27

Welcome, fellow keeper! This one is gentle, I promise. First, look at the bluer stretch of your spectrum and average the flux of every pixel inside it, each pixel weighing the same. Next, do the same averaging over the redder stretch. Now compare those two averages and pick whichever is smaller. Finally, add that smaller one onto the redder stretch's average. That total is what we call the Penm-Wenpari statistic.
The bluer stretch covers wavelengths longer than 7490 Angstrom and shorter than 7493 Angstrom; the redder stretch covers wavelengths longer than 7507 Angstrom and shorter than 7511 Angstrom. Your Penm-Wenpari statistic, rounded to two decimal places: 1.43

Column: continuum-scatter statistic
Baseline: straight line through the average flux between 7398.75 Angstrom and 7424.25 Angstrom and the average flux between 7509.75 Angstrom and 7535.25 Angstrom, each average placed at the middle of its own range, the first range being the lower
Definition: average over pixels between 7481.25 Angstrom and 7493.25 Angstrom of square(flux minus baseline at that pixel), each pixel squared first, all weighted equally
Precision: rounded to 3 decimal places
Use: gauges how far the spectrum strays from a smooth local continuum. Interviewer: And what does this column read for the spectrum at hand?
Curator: 0.001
